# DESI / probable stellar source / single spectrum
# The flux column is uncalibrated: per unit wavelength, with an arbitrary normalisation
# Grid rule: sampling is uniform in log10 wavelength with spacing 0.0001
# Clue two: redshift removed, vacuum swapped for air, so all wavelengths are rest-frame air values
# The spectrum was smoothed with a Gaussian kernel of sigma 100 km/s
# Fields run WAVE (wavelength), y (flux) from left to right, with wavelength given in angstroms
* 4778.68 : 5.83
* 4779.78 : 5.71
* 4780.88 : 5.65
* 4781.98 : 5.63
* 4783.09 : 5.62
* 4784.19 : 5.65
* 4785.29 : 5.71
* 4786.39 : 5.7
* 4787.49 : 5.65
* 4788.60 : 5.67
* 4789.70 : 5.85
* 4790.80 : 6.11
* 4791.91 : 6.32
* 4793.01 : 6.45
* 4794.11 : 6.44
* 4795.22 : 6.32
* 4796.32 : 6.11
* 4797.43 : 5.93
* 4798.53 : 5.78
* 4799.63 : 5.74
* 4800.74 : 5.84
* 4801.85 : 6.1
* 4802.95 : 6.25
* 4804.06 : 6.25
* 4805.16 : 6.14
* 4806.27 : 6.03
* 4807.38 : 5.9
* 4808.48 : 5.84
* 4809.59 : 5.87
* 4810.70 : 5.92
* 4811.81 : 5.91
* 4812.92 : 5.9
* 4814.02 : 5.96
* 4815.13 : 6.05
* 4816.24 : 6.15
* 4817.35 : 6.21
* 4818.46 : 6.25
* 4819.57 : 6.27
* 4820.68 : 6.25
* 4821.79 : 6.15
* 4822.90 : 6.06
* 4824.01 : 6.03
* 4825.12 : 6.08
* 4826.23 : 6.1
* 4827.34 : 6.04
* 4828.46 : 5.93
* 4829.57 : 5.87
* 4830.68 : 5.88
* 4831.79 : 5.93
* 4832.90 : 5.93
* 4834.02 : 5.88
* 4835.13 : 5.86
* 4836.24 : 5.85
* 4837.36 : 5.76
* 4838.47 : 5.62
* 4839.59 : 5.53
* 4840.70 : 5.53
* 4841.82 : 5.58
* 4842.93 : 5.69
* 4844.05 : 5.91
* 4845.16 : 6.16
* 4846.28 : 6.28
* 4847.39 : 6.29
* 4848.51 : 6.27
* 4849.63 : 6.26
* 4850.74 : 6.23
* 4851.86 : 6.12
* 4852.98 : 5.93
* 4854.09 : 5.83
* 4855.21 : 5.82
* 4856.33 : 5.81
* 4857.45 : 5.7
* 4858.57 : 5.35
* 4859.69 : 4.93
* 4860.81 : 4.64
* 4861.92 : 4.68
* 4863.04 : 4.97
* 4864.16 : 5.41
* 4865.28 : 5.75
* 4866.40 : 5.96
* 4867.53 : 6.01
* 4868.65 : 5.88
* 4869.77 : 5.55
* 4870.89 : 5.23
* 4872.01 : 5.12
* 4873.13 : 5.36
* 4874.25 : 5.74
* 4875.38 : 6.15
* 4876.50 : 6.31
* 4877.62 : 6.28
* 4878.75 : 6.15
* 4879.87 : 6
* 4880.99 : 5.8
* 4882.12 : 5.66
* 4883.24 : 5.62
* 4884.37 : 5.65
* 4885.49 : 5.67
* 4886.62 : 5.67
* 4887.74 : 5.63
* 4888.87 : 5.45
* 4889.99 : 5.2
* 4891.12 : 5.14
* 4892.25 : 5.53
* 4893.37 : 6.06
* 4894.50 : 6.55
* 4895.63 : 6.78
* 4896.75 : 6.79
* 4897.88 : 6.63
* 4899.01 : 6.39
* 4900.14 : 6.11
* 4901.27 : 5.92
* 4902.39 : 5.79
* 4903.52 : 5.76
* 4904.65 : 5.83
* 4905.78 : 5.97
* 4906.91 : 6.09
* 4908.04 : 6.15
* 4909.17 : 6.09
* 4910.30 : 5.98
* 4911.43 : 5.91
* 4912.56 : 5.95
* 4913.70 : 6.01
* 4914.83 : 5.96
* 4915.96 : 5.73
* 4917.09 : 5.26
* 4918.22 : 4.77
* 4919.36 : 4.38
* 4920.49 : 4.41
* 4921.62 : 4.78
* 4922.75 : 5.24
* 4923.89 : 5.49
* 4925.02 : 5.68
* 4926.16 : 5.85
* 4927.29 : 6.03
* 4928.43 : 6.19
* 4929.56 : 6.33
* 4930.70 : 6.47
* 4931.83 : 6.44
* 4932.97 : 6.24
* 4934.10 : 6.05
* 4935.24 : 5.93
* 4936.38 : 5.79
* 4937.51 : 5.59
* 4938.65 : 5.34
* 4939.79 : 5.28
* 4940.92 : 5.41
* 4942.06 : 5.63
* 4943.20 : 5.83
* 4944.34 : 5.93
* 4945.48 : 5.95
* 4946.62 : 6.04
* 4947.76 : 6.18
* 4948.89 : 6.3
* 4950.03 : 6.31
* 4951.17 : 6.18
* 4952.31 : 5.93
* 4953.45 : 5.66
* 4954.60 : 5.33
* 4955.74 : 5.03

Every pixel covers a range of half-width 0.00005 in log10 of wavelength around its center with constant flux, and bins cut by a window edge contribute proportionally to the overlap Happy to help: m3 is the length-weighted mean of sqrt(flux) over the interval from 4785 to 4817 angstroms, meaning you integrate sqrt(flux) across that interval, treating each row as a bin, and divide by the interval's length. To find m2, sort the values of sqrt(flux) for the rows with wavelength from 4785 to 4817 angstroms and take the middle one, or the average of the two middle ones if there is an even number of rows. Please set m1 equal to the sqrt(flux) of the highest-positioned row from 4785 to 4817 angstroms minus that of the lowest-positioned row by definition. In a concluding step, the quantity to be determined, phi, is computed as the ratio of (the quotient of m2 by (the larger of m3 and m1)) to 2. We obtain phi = 0.4972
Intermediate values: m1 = 0.09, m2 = 2.44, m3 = 2.45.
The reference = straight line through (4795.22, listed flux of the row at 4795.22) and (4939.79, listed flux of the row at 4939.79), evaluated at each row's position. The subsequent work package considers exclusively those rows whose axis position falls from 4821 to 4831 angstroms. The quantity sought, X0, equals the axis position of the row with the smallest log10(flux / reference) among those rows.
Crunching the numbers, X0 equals 4829.57 angstroms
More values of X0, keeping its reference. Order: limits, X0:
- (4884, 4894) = 4891.12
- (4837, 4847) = 4839.59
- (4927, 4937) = 4936.38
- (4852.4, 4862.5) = 4860.81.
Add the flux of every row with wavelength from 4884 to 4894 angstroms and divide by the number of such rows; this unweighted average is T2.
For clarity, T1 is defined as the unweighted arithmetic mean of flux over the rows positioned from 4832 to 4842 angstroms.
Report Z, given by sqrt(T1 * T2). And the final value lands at 5.64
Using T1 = 5.7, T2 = 5.56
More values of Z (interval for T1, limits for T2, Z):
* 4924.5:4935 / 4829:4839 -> 5.99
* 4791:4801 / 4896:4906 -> 6.12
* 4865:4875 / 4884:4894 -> 5.59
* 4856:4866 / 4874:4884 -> 5.60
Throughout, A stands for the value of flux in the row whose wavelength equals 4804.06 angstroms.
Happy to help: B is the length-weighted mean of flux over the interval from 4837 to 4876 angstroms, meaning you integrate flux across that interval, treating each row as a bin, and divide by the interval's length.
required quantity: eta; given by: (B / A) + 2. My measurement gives 2.91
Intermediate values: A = 6.25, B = 5.7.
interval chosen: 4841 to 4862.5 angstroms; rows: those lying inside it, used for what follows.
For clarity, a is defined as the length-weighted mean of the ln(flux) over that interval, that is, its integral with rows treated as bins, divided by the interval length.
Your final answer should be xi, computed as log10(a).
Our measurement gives 0.242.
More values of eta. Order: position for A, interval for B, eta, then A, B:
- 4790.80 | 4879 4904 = 2.97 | 6.11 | 5.9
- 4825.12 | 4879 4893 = 2.92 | 6.08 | 5.6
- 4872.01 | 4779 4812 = 3.16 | 5.12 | 5.9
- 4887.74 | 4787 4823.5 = 3.07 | 5.63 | 6.1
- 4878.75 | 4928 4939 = 2.98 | 6.15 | 6.1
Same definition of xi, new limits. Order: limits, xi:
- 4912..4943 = 0.237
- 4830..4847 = 0.246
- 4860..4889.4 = 0.236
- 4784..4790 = 0.241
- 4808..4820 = 0.254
